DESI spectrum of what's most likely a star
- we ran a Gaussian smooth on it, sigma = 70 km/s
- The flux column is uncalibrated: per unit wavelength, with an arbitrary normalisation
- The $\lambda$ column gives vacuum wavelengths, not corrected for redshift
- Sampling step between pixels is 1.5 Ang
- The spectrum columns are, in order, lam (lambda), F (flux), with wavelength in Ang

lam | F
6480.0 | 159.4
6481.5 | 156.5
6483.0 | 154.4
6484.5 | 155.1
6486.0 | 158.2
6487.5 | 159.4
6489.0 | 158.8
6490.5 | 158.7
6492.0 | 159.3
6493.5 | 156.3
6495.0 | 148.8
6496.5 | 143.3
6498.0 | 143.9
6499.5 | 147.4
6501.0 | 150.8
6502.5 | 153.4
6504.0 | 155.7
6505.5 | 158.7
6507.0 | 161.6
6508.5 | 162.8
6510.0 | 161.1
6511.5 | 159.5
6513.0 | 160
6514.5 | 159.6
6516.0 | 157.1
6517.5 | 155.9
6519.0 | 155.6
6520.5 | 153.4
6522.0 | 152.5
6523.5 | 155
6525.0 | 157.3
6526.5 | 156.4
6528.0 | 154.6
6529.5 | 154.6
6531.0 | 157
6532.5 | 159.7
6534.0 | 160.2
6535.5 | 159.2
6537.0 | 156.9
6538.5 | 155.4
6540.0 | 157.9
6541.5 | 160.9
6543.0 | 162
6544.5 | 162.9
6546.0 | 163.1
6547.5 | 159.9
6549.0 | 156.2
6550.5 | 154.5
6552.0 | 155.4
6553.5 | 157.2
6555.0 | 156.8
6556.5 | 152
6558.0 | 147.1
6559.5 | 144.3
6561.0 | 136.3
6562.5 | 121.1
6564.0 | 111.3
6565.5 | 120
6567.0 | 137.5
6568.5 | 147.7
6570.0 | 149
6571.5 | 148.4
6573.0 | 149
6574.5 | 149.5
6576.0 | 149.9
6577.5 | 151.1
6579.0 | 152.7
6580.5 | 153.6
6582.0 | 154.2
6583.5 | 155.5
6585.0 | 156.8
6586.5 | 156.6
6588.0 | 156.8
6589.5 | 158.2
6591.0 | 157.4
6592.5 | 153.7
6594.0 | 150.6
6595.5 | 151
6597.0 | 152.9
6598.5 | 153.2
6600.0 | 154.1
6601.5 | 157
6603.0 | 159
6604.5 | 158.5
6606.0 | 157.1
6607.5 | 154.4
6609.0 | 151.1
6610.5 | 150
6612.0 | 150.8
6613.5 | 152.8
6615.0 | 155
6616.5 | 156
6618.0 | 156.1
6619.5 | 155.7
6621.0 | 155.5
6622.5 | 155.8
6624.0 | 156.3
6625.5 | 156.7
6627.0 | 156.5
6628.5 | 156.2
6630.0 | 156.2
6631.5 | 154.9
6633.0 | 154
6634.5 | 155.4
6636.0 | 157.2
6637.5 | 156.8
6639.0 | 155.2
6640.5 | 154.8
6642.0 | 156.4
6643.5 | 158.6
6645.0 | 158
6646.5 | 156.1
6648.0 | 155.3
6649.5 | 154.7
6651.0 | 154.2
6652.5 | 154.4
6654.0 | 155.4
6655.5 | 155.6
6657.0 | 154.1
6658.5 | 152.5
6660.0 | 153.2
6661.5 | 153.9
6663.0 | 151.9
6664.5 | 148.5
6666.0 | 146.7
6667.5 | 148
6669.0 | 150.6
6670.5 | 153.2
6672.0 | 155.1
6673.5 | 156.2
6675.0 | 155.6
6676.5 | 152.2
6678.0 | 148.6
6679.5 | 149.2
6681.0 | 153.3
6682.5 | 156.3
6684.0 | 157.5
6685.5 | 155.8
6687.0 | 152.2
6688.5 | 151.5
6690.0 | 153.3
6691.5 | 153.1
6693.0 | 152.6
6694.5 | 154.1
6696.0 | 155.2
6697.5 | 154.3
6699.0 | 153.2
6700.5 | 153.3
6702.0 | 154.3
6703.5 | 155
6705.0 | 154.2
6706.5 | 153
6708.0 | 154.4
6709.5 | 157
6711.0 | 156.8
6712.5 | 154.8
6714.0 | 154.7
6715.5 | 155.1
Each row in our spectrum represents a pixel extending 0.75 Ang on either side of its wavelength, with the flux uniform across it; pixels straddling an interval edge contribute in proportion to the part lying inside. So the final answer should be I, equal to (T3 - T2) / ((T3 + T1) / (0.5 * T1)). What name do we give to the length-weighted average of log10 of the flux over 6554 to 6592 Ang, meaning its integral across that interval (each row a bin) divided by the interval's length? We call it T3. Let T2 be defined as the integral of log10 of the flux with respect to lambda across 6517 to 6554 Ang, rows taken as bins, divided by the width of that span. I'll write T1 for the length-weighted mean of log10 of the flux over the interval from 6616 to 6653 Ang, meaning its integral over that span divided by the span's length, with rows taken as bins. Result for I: -0.0078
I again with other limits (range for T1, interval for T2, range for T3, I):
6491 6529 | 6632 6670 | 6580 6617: 0.0004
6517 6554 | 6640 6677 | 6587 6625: 0.0007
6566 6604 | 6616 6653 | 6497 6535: 0.0001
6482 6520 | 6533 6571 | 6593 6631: 0.0040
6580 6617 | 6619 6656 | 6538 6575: -0.0057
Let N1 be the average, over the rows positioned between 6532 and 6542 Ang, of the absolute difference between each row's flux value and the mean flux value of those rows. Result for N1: 1.60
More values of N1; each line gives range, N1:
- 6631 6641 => 0.87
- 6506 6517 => 1.36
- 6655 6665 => 1.58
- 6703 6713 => 1.07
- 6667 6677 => 2.33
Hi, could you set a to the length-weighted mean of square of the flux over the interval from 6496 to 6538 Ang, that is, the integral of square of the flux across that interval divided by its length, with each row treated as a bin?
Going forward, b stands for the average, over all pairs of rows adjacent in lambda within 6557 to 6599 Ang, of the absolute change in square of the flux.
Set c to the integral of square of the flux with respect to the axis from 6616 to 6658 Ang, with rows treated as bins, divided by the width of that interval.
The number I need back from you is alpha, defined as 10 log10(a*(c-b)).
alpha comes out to 87.5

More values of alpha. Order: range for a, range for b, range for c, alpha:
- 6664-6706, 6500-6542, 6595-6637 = 87.4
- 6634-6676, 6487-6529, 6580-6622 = 87.4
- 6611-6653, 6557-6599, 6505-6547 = 87.7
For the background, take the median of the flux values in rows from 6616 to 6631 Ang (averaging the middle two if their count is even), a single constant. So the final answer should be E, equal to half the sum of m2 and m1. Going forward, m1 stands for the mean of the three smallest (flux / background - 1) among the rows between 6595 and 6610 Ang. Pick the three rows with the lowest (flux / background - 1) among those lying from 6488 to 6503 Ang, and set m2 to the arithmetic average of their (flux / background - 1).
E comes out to -0.05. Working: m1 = -0.029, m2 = -0.072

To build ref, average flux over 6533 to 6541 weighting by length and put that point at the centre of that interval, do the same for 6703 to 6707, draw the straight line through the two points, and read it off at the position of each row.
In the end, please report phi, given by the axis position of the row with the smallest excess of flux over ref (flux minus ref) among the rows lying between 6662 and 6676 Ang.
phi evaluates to 6666.0 Ang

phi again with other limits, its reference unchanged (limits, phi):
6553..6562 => 6561.0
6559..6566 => 6564.0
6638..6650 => 6640.5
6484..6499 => 6496.5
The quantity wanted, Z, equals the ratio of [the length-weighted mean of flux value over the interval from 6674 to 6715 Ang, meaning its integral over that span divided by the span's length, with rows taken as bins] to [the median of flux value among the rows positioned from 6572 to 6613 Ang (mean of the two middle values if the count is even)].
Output 1.00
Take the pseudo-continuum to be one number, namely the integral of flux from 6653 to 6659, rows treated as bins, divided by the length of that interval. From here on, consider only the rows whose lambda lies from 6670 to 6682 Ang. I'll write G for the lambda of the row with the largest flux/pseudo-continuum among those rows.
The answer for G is 6673.5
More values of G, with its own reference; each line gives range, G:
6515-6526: 6525.0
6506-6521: 6508.5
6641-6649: 6643.5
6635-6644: 6643.5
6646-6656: 6646.5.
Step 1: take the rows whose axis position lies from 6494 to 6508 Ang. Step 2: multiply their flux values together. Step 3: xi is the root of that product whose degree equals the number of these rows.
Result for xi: 151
